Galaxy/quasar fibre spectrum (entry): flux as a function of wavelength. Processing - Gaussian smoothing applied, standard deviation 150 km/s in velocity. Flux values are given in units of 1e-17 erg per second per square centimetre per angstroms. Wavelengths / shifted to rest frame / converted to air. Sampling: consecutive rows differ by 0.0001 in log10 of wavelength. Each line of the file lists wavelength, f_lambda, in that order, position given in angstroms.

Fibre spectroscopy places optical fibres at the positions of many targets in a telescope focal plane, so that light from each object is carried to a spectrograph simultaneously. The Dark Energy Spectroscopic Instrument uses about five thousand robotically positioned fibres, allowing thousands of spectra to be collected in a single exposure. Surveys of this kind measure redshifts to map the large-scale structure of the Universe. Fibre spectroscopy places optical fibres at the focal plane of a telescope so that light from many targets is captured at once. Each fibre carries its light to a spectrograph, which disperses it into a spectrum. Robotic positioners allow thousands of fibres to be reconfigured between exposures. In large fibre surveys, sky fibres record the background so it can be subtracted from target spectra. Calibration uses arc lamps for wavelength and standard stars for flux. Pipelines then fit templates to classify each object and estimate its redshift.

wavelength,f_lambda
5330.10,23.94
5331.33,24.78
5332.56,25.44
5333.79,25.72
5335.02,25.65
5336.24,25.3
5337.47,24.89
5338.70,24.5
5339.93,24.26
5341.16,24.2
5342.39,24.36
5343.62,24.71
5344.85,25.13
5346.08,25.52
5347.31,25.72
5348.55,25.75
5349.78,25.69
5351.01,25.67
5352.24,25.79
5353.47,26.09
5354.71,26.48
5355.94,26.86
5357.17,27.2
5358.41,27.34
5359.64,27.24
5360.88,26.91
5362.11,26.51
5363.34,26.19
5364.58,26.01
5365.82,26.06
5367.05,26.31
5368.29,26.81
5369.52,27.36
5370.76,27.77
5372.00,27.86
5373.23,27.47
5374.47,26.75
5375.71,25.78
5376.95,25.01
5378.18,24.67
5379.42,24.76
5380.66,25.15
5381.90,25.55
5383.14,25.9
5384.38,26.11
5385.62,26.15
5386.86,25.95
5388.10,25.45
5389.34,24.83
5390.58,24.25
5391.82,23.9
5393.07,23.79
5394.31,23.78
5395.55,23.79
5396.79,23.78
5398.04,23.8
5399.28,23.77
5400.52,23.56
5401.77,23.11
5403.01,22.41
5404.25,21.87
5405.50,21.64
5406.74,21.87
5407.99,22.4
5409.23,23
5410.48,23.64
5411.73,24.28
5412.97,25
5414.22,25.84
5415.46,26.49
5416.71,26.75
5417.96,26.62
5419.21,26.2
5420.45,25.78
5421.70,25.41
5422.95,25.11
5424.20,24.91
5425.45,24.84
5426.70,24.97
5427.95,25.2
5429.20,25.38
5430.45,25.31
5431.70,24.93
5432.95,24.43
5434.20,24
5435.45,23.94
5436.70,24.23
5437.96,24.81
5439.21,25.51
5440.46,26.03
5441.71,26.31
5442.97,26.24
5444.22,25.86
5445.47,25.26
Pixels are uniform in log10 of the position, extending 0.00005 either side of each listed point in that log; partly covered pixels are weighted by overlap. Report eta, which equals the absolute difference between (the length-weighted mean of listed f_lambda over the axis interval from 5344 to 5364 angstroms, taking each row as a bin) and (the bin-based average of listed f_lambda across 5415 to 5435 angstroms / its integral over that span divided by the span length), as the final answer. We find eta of 0.9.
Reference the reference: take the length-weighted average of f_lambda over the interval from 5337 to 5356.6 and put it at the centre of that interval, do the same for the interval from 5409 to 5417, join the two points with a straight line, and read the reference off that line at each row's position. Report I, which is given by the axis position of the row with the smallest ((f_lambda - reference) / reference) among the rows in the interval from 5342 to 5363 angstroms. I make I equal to 5342.39 angstroms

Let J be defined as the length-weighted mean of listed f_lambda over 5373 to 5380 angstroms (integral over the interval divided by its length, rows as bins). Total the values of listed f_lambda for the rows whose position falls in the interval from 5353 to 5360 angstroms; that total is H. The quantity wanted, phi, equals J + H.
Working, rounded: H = 161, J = 25.6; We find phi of 187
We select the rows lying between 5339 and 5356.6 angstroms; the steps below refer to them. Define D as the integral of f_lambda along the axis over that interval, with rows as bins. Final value 448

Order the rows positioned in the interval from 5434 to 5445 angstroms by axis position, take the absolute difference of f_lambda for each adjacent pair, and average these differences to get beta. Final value 0.36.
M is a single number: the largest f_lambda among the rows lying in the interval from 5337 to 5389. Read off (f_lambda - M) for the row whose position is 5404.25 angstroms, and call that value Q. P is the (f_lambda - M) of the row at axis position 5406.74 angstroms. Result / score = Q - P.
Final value 0.0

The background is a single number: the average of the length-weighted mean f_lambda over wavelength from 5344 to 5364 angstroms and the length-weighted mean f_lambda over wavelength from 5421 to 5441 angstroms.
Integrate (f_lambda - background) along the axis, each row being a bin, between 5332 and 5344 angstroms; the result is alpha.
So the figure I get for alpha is -8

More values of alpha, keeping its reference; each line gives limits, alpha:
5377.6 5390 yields -2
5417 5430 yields -1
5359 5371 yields 13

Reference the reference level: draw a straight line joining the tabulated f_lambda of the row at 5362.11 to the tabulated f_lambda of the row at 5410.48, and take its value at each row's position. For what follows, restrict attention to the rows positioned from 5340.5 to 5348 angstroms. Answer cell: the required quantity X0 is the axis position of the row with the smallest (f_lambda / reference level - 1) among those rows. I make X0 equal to 5341.16 angstroms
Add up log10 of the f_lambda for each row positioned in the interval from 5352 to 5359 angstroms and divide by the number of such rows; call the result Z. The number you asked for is 1.43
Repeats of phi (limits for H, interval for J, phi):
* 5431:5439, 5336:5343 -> 171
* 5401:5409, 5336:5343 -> 158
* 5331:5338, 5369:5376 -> 179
